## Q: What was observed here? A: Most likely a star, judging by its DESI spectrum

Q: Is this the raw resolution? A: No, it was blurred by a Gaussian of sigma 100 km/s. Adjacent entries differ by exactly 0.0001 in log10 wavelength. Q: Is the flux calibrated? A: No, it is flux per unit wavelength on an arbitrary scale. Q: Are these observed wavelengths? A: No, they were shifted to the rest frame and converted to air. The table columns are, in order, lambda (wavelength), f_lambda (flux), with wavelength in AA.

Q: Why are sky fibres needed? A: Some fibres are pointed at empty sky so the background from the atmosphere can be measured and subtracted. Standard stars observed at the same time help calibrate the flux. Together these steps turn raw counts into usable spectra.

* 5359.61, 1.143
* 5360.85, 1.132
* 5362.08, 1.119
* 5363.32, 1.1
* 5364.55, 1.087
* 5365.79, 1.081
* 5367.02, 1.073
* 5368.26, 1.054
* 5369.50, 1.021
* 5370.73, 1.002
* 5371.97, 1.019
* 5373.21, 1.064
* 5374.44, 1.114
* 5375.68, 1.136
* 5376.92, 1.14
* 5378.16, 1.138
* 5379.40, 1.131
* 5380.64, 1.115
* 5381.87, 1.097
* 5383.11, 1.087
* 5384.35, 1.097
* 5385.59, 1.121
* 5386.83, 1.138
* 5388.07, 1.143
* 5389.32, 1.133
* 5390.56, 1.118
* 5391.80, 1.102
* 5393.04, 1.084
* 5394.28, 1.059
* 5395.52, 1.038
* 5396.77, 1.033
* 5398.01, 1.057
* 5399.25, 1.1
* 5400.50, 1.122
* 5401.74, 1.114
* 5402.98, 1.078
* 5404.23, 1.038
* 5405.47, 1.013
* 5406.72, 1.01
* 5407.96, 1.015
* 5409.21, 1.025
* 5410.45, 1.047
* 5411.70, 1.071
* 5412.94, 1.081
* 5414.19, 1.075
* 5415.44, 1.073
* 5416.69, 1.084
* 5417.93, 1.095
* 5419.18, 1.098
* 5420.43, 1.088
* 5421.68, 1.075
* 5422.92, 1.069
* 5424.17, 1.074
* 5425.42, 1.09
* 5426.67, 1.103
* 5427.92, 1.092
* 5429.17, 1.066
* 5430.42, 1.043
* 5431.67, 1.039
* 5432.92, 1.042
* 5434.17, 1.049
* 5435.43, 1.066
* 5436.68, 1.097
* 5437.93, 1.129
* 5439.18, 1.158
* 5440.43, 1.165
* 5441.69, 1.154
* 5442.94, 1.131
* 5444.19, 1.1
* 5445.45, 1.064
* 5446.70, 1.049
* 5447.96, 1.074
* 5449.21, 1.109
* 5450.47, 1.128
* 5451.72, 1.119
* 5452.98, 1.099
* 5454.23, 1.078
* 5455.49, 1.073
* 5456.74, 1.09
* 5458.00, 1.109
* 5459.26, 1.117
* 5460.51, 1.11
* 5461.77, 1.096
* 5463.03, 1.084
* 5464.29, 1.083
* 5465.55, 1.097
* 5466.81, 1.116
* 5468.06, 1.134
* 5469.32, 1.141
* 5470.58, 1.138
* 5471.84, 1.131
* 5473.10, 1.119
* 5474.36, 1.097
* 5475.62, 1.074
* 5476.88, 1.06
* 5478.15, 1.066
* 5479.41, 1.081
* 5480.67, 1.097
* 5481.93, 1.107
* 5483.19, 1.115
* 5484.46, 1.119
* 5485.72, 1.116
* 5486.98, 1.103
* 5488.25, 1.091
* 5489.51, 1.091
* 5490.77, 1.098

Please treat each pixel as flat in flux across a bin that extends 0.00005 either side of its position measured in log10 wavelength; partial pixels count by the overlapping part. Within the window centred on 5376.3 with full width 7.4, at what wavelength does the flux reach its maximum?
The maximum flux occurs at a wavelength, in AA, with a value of 5376.92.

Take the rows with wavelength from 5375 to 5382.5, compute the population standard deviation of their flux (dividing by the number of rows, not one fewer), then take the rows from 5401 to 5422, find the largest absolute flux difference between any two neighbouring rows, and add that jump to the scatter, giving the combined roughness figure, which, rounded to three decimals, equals 0.055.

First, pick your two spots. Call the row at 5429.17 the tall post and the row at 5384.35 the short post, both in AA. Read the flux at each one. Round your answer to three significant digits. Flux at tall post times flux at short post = 1.17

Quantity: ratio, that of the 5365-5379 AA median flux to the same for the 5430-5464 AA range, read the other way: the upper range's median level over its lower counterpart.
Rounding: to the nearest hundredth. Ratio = 1.02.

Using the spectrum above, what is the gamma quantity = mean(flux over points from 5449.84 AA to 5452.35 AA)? 1.12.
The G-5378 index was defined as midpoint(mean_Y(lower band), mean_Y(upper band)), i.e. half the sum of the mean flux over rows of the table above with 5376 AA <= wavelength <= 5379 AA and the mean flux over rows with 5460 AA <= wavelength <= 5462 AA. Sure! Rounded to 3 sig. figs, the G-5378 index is 1.12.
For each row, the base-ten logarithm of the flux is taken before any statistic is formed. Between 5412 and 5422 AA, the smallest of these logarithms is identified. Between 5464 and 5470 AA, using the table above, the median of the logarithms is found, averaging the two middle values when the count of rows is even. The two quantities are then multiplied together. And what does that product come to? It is 0.0015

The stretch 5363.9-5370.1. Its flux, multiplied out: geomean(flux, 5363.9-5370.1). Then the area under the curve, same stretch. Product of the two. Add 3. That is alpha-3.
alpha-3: 10.0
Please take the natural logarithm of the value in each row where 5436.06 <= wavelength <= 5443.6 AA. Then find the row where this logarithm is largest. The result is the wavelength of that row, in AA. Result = 5440.43 AA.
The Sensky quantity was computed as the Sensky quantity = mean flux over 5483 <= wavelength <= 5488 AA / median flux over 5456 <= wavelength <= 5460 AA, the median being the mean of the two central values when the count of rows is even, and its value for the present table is 1.00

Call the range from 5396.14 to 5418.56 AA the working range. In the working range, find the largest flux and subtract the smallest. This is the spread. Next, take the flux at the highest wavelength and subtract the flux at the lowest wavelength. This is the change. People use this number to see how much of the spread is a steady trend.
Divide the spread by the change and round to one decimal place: 1.8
